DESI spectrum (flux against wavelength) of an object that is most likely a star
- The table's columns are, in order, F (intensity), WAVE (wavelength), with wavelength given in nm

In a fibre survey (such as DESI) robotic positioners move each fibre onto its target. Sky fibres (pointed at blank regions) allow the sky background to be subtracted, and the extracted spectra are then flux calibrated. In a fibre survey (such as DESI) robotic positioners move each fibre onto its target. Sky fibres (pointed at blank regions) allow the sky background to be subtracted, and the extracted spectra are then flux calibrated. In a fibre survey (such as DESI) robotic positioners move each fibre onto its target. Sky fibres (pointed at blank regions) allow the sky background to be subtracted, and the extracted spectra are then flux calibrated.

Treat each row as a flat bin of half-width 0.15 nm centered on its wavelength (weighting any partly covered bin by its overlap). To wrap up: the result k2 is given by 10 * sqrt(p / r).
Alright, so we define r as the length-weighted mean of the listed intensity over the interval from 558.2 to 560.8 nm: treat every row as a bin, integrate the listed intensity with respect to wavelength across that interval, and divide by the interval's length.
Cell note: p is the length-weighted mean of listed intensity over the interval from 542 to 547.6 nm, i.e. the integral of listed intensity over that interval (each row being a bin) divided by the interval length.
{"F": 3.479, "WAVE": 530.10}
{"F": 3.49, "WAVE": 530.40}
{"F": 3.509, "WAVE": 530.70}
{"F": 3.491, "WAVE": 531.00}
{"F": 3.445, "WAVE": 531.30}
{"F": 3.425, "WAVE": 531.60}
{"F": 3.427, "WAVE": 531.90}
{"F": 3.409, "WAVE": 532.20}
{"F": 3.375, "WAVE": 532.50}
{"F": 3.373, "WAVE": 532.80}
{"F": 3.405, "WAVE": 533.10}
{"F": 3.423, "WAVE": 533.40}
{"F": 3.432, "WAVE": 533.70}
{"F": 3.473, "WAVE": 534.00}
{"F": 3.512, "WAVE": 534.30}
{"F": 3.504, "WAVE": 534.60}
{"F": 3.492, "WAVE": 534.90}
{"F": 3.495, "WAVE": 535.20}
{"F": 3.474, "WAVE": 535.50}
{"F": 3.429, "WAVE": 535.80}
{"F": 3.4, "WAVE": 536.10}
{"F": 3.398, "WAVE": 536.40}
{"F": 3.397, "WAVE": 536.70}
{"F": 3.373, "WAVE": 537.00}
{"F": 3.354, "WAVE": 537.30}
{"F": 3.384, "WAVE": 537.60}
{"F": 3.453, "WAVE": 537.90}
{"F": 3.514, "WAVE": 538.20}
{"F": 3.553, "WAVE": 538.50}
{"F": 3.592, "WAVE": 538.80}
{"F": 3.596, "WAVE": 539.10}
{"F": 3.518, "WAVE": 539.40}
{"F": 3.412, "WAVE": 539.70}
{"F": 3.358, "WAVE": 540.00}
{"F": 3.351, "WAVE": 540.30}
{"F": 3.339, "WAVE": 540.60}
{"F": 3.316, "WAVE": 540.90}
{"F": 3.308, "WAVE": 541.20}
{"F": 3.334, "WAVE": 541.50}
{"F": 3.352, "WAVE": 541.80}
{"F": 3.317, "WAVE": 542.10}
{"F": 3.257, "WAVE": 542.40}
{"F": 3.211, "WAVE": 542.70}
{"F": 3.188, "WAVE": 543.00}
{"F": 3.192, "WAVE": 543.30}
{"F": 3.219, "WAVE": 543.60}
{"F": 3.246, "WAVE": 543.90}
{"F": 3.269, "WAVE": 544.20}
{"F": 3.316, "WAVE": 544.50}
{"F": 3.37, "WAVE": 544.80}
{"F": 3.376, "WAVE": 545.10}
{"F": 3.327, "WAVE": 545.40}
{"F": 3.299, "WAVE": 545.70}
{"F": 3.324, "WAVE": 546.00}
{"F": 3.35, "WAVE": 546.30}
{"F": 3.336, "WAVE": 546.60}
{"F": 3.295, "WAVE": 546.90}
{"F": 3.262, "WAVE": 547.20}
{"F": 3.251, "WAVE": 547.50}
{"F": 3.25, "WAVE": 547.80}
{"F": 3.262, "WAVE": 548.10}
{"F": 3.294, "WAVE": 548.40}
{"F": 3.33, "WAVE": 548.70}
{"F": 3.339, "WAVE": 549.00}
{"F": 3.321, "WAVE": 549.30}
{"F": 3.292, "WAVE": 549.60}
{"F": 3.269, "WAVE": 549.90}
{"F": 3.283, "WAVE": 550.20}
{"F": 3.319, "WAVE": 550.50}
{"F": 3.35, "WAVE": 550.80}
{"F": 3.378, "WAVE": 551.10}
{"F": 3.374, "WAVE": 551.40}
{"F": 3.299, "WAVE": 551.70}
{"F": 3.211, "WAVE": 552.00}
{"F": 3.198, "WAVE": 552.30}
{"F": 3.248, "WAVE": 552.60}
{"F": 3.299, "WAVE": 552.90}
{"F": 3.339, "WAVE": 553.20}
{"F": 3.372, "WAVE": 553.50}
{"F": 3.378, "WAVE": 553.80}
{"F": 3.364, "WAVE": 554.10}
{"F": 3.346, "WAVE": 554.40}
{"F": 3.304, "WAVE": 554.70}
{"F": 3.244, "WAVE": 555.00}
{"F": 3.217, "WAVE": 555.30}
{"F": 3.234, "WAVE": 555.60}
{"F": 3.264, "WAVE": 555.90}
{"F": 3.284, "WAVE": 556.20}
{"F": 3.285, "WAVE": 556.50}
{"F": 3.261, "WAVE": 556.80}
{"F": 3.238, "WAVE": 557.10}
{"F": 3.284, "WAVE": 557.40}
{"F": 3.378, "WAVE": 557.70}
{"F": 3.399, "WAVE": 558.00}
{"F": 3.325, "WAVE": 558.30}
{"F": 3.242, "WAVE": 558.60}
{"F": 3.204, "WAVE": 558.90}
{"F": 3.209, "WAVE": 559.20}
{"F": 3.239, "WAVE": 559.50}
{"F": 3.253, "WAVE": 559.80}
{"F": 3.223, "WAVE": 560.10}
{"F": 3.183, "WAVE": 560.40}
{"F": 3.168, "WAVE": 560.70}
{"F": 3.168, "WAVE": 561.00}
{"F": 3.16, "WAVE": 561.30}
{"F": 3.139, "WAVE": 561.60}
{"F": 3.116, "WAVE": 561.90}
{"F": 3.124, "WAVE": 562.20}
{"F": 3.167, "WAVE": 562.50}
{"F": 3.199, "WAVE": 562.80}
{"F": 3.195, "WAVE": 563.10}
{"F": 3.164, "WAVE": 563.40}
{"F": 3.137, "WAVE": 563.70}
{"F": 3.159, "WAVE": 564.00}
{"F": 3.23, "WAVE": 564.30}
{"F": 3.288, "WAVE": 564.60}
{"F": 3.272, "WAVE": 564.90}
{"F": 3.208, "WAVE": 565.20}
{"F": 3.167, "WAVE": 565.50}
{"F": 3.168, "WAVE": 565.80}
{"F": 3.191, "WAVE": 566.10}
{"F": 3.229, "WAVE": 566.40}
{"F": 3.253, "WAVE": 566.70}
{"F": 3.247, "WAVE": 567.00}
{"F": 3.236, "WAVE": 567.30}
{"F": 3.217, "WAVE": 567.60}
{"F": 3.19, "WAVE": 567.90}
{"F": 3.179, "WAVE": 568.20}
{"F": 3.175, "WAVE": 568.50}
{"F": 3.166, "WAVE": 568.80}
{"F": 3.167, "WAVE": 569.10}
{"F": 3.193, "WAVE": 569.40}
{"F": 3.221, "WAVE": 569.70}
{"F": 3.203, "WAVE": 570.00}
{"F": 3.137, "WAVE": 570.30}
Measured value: 10.1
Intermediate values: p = 3.28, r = 3.23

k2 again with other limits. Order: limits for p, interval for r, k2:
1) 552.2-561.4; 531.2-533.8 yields 9.8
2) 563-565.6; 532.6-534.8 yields 9.6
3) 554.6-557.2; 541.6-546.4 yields 10.0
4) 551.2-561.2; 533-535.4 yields 9.7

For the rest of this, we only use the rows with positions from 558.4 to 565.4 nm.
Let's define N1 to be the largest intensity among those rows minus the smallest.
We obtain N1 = 0.172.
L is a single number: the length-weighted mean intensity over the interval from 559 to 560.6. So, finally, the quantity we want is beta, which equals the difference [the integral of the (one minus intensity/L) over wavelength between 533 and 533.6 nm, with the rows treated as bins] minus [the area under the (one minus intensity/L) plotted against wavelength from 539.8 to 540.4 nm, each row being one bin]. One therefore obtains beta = -0.011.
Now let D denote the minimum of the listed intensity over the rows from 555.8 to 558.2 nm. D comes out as 3.238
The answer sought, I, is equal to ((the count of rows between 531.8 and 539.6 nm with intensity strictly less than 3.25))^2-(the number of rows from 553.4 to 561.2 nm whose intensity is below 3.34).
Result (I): -20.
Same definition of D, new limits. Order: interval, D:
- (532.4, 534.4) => 3.373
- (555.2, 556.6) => 3.217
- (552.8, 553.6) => 3.299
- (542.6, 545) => 3.188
